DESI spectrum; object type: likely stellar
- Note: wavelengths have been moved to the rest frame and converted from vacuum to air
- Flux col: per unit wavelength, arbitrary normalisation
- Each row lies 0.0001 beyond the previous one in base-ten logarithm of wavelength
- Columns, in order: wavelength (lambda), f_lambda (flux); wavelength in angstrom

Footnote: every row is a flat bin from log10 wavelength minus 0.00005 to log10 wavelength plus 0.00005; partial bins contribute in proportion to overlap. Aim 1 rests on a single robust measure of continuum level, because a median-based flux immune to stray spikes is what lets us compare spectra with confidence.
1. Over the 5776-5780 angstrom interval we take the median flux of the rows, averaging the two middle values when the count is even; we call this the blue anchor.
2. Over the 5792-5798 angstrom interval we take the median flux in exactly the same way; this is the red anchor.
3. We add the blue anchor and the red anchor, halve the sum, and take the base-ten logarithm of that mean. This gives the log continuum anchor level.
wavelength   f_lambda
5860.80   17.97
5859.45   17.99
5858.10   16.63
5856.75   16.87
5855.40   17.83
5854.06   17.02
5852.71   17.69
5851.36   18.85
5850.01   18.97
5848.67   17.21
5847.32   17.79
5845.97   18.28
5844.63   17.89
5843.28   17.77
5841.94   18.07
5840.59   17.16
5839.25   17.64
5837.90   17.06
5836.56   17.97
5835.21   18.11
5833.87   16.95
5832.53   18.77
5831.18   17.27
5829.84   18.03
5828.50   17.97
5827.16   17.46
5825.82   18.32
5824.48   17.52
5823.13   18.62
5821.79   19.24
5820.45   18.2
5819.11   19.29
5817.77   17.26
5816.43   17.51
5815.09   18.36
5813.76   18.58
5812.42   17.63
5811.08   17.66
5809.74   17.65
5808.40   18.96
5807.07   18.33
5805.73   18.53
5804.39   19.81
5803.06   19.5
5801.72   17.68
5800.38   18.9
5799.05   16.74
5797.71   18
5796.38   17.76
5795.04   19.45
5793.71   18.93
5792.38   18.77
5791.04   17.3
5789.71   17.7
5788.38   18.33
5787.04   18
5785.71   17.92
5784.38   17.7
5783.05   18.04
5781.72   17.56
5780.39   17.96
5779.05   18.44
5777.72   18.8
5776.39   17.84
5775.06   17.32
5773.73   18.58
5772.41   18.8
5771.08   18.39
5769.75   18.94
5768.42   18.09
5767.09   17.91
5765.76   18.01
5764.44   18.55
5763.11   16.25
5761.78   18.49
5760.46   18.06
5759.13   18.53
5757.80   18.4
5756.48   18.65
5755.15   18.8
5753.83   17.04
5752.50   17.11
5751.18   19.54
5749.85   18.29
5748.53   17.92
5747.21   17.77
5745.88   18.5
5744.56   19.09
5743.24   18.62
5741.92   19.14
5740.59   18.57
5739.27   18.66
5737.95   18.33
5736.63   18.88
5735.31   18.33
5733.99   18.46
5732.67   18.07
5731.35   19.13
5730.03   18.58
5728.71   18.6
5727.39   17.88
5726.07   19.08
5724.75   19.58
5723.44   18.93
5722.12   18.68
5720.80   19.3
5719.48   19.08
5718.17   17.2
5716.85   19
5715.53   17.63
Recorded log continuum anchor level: 1.270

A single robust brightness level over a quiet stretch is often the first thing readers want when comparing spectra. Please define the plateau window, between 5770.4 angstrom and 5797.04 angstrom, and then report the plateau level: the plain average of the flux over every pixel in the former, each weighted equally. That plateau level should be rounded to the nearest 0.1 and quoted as 18.2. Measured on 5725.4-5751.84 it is 18.6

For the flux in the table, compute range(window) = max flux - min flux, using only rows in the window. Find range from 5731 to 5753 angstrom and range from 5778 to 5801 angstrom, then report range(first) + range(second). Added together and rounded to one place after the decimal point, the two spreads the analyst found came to 5.1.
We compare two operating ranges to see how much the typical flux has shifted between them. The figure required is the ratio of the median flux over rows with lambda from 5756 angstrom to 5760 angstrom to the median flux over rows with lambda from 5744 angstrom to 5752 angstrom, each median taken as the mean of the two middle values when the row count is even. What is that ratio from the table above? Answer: 1.01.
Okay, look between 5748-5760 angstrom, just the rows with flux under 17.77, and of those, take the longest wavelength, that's 5753.83 angstrom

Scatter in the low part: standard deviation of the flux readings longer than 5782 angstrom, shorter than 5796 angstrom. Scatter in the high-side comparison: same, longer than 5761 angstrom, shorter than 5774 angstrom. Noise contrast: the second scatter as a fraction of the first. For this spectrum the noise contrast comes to 1.16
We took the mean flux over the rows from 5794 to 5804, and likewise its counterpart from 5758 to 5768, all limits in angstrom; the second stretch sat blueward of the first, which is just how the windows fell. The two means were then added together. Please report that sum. 36.3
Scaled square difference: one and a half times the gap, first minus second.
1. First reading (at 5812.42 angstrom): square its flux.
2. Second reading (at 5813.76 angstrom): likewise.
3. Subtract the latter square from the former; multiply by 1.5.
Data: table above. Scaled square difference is -52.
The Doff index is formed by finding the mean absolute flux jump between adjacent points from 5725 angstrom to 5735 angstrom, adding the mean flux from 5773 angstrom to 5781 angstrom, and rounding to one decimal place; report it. 18.8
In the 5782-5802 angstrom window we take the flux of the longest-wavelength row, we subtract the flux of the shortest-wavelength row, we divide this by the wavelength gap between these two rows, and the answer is -0.019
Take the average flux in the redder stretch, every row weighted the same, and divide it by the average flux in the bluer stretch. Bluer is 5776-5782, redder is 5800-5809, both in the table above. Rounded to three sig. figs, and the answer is 1.04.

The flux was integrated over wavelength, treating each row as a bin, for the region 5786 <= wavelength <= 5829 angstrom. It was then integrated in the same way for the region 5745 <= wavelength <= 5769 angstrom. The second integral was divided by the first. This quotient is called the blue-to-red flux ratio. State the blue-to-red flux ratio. 0.55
